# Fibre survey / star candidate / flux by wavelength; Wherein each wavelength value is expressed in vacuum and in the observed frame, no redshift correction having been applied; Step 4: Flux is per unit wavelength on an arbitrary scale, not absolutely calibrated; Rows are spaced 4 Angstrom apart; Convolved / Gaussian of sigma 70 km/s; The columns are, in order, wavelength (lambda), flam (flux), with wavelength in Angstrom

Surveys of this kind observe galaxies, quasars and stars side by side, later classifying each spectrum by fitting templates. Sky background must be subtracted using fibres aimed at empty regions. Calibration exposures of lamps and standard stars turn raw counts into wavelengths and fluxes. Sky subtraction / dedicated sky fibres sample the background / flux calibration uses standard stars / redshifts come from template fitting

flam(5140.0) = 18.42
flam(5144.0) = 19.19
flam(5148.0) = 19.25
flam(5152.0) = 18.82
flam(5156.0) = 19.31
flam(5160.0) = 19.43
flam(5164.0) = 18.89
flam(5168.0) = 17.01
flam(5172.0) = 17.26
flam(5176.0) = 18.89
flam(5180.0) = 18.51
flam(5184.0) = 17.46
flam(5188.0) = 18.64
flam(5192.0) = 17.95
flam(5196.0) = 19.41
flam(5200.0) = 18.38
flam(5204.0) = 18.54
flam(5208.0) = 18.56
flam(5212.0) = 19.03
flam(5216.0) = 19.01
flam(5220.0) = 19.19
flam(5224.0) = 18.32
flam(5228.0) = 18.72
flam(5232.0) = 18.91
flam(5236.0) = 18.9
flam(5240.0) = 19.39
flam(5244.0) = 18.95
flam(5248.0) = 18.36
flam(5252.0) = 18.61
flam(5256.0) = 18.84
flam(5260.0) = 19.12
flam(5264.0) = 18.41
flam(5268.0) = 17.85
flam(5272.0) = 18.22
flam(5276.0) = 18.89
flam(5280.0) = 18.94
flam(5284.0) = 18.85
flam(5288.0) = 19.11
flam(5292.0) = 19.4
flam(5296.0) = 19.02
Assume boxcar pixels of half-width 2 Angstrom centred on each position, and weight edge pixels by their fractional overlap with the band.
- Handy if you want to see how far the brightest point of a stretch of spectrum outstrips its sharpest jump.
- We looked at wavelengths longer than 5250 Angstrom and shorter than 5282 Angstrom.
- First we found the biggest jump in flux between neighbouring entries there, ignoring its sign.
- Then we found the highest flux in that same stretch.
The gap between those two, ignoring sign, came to 18.4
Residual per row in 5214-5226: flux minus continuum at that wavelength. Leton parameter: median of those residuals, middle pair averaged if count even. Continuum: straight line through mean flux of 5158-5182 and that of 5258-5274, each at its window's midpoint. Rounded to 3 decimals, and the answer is 0.646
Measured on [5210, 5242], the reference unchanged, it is 0.590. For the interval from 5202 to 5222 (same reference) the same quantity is 0.646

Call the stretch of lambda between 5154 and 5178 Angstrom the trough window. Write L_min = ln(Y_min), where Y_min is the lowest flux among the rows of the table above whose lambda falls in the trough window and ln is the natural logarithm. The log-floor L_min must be 2.83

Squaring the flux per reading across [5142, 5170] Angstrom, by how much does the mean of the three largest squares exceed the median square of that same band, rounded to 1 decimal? 5.4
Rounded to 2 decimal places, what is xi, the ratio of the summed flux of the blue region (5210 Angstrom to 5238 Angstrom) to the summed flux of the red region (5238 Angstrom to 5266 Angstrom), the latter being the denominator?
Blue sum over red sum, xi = 1.00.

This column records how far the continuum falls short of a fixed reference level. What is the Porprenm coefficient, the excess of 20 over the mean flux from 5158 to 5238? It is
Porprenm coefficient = 1.45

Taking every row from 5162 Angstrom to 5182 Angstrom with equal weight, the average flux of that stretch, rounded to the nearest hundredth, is 18.11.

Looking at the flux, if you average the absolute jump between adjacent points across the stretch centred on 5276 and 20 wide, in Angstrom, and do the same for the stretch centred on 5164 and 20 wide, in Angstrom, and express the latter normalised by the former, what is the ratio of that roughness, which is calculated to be 2.4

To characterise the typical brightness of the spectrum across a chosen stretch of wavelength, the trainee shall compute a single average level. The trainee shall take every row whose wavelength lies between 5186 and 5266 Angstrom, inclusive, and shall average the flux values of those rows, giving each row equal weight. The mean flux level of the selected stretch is 18.8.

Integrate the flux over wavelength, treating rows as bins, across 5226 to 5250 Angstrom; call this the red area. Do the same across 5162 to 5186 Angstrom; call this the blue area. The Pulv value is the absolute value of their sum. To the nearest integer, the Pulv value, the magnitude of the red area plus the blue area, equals 885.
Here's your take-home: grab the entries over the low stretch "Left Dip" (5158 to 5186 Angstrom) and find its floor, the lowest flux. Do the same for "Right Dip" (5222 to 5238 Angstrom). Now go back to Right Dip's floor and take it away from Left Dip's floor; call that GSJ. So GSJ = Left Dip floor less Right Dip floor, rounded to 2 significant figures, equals -1.3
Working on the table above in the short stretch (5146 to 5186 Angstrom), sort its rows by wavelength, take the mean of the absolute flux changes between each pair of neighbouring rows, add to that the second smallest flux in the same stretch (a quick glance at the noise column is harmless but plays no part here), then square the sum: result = 324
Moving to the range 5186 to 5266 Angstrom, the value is 352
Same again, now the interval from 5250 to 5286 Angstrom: 346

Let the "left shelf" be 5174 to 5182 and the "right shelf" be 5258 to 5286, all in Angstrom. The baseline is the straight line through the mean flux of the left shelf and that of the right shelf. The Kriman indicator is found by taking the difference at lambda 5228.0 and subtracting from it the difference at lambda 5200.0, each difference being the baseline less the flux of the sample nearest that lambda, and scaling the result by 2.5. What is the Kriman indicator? -0.92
